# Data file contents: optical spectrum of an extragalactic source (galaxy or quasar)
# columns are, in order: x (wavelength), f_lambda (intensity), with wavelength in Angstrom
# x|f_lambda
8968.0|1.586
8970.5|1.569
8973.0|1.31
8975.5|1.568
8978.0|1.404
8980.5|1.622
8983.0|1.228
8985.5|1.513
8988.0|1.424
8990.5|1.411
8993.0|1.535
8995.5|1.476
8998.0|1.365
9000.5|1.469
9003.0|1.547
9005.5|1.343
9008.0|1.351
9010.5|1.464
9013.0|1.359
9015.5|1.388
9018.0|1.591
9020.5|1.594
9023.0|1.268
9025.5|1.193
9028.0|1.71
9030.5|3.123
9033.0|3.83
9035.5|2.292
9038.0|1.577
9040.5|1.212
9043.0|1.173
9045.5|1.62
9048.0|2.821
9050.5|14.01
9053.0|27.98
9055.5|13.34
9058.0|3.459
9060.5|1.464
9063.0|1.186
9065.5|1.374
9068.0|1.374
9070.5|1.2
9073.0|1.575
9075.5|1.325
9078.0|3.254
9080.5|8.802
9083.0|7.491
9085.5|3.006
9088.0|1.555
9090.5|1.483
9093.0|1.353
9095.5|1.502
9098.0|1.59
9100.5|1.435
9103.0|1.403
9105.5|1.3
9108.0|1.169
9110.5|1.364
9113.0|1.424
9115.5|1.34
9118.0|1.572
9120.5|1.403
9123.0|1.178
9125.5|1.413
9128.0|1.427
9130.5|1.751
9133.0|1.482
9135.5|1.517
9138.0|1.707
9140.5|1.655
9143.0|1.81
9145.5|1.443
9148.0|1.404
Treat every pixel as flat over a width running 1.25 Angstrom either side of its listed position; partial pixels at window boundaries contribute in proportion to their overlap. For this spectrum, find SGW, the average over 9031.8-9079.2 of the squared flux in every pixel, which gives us 65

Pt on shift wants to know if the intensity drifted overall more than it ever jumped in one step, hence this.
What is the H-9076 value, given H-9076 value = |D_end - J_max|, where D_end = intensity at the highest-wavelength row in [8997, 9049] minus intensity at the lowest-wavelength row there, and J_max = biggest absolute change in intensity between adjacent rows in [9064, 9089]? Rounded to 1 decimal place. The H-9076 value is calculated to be 4.1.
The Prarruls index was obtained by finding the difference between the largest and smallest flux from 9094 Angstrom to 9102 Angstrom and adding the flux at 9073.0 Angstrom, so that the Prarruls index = 1.73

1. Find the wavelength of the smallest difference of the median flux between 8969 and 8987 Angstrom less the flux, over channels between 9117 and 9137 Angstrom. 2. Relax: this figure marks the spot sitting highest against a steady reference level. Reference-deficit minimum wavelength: 9130.5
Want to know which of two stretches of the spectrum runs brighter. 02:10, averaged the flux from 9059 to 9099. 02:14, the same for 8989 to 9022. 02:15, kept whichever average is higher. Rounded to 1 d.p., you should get 2.5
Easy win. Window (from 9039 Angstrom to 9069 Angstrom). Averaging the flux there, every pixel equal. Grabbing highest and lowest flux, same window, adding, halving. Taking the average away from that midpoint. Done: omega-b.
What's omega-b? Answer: 8.7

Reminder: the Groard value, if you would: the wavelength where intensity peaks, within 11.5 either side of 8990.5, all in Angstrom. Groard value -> 8980.5 Angstrom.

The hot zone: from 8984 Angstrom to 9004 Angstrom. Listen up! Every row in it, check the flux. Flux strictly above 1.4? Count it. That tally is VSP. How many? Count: 7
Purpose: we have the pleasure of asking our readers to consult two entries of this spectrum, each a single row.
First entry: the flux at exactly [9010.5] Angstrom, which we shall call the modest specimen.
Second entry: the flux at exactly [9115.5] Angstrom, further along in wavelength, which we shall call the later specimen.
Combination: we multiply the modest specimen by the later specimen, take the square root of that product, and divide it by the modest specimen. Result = 0.96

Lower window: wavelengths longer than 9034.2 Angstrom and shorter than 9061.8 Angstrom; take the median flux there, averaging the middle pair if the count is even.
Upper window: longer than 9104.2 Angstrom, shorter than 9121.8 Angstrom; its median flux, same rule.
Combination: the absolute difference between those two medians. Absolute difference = 0.93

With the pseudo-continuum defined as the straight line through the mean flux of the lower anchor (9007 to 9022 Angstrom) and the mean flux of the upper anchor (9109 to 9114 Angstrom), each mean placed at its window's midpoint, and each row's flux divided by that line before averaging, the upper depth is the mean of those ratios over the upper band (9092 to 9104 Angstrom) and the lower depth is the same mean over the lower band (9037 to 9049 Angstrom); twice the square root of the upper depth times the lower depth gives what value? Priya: 2.2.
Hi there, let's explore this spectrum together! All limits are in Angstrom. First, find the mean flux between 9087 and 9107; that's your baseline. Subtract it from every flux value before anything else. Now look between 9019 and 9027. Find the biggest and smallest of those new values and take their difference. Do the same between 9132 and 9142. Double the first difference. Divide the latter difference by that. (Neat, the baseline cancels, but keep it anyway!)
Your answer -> 0.28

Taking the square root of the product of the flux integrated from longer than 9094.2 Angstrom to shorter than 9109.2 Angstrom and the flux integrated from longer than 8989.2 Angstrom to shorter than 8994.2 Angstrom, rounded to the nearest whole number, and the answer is 12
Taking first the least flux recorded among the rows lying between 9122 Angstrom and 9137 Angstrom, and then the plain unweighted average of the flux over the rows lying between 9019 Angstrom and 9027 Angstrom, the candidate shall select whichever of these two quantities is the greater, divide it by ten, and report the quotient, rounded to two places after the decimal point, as 0.14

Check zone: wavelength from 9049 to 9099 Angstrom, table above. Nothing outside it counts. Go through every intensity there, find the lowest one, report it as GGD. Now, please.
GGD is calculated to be 1.186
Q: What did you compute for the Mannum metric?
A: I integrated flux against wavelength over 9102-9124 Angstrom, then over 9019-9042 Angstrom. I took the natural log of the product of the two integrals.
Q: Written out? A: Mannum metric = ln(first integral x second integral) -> 7.2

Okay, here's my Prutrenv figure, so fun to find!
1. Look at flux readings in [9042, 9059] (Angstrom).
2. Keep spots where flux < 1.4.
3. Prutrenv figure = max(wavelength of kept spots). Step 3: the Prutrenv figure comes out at 9043.0 Angstrom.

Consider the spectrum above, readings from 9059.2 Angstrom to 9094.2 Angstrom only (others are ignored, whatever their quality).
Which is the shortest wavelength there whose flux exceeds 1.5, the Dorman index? 9073.0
